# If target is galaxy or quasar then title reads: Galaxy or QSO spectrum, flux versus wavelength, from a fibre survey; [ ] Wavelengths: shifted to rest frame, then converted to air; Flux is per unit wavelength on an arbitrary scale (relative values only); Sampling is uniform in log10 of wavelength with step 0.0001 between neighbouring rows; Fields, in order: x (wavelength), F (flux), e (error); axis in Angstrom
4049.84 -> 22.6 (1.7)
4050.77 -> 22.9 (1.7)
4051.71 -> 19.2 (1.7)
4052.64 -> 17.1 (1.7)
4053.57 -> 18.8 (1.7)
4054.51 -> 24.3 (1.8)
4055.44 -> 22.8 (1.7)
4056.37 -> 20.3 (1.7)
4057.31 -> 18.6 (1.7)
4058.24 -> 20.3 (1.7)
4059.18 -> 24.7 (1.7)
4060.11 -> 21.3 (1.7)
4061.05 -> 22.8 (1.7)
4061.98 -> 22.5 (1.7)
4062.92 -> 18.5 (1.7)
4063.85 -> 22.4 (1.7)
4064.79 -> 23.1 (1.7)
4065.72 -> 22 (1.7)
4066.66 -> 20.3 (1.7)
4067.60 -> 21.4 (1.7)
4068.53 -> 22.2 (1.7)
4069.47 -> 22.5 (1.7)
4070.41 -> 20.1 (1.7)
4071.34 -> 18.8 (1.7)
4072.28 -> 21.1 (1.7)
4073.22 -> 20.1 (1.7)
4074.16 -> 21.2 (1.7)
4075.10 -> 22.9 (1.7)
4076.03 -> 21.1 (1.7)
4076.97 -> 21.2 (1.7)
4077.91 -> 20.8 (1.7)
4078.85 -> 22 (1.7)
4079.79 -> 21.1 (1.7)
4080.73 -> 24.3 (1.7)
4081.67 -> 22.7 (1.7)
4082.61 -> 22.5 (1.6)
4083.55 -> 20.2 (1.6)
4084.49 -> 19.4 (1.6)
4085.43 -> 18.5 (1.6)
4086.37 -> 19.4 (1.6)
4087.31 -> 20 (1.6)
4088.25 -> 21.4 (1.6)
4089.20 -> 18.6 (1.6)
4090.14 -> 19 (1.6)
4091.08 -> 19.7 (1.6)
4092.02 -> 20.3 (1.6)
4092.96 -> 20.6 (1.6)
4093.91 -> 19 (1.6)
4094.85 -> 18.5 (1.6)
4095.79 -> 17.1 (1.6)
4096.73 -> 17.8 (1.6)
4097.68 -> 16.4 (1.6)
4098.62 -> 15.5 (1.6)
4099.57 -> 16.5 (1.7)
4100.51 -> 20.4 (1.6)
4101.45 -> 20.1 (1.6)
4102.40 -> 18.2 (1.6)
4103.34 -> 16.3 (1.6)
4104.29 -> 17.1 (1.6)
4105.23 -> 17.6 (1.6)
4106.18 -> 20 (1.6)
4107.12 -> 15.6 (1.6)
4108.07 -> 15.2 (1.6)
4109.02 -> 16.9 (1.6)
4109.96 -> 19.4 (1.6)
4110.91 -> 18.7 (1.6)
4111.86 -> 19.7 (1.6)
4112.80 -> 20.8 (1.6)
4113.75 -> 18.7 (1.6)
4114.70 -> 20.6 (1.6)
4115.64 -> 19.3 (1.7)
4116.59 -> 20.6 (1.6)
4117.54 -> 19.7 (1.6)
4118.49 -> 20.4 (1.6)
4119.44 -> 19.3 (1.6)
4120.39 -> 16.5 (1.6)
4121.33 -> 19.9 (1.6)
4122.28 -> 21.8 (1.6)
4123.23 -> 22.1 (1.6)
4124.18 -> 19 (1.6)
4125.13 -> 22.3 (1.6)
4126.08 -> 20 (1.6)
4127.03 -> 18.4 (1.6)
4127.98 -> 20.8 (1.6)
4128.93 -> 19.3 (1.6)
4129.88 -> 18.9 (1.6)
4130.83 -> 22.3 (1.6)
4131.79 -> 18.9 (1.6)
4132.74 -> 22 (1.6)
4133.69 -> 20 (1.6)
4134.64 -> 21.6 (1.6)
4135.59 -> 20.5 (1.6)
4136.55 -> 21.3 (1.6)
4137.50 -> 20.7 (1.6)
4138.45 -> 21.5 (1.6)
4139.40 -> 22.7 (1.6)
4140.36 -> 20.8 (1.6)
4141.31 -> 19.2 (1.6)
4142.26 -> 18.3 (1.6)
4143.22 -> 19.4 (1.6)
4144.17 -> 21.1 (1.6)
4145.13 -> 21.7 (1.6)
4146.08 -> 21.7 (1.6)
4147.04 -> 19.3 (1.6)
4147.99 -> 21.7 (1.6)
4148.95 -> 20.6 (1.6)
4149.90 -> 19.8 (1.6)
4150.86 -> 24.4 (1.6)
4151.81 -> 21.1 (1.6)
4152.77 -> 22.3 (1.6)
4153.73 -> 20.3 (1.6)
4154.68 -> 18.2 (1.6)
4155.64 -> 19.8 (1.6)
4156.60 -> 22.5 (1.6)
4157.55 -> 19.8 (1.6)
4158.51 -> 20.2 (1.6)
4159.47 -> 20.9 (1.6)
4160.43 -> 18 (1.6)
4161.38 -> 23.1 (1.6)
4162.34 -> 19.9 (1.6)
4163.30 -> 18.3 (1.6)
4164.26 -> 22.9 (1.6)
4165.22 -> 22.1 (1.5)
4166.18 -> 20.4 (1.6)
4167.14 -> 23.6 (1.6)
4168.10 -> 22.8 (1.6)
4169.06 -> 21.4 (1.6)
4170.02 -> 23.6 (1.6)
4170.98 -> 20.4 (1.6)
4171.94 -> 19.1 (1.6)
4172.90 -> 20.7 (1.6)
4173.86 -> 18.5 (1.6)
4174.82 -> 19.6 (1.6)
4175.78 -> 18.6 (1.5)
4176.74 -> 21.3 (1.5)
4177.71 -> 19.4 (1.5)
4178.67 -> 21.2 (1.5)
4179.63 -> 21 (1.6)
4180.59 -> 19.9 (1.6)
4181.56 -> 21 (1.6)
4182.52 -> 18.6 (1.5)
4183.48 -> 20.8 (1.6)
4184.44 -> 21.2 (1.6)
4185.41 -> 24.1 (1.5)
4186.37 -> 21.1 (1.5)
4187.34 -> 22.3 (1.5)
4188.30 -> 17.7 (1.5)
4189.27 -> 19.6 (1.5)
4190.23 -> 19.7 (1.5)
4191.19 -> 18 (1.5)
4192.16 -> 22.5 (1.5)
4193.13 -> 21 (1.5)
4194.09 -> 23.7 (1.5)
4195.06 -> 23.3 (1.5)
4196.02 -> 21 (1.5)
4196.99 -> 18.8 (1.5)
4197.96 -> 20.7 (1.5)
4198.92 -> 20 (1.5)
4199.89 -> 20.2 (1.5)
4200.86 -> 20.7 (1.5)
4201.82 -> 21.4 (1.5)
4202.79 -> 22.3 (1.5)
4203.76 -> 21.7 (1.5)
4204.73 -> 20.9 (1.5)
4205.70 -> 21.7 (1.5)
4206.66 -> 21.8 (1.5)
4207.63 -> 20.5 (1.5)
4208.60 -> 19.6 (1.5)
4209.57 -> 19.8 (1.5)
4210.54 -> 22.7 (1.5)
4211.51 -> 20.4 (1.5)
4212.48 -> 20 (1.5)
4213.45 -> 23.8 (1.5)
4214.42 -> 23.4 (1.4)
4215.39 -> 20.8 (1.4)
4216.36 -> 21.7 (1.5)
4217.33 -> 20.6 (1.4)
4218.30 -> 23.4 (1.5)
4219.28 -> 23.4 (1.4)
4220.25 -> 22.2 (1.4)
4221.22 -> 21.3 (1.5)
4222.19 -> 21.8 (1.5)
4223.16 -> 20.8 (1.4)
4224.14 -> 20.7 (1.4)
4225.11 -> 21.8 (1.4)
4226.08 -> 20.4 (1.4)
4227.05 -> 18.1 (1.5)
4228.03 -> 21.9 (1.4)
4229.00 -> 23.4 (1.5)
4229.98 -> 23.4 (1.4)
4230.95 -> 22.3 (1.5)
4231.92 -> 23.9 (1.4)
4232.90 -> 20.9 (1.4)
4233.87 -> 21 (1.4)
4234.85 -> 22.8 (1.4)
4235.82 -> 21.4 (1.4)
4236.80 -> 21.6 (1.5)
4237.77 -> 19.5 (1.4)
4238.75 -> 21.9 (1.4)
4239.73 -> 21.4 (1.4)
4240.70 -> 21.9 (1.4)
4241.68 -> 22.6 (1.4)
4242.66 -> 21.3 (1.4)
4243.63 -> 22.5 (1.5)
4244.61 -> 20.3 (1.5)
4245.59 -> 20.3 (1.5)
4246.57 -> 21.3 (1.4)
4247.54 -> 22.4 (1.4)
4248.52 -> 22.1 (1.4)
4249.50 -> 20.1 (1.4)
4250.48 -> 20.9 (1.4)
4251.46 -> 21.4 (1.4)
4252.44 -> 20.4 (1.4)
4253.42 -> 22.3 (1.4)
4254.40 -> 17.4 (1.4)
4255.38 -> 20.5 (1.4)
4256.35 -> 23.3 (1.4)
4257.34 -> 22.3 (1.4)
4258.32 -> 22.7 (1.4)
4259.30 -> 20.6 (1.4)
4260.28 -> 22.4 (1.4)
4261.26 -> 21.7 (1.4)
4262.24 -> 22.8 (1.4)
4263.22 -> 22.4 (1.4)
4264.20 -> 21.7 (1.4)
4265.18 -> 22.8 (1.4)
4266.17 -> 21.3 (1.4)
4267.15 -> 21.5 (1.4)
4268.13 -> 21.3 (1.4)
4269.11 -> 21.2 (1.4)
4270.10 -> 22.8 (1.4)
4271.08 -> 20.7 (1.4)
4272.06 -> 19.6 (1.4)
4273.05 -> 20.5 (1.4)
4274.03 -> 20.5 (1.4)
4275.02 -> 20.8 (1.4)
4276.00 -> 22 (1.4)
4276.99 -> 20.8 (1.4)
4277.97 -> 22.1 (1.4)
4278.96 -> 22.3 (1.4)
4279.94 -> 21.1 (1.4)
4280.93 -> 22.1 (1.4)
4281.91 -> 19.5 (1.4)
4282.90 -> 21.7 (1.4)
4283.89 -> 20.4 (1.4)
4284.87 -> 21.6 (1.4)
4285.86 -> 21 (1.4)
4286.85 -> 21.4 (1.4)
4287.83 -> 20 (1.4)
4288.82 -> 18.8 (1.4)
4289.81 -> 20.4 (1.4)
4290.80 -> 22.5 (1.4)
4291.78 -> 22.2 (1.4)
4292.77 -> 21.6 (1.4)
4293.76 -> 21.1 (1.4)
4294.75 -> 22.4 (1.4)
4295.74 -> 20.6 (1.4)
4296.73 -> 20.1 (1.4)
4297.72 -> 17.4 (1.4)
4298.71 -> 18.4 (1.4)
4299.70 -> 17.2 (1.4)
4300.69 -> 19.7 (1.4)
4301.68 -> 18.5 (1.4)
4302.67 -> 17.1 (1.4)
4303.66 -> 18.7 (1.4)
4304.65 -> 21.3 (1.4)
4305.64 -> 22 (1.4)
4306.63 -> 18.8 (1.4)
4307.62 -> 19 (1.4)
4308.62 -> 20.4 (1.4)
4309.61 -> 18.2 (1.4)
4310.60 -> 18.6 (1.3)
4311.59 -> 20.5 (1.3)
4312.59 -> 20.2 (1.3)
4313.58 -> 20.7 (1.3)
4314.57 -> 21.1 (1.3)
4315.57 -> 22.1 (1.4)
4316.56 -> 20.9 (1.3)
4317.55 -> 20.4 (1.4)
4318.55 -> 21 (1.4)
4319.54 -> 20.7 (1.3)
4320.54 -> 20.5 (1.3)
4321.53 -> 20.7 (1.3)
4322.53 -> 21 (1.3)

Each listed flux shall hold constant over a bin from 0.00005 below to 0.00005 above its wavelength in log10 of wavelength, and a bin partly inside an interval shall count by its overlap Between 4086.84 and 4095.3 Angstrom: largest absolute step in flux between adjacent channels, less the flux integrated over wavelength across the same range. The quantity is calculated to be -164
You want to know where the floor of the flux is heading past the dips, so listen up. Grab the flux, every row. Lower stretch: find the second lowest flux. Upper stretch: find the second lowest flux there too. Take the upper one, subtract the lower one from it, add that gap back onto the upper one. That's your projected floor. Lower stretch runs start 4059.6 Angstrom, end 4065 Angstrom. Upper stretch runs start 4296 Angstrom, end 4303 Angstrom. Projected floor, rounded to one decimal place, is 13.1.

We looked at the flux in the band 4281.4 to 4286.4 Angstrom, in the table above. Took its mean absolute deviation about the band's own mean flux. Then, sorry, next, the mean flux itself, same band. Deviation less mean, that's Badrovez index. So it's -20.1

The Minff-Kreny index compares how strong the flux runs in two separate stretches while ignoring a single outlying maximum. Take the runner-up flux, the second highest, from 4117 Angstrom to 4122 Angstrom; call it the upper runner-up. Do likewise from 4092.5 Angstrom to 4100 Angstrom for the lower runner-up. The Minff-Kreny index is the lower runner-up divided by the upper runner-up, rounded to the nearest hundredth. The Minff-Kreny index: 0.95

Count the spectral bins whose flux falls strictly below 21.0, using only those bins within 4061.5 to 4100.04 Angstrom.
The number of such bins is 23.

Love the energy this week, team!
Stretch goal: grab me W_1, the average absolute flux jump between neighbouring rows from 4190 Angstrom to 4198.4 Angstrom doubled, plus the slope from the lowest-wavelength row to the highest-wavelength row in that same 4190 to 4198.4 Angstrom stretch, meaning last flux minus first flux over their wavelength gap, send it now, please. 4.4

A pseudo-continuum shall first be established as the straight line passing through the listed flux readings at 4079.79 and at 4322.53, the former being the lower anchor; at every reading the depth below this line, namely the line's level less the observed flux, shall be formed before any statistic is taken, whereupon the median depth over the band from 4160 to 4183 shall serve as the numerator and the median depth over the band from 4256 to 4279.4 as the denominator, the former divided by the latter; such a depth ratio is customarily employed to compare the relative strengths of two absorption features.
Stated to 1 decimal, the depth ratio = -0.8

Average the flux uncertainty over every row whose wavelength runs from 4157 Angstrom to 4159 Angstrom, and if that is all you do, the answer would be 1.60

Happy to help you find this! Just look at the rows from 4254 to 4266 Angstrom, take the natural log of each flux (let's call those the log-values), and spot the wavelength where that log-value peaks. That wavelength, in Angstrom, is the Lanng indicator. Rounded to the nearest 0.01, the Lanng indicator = 4256.35 Angstrom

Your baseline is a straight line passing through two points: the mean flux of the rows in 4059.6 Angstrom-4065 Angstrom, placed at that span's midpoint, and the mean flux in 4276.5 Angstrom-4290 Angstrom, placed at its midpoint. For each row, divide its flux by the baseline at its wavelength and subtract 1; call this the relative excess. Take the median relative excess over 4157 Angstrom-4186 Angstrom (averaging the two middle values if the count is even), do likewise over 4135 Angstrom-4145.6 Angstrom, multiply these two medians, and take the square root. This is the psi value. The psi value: 0.029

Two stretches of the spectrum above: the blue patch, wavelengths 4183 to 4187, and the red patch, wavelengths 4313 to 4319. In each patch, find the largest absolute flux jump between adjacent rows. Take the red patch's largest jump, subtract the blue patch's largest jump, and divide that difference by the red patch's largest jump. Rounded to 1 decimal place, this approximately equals -1.5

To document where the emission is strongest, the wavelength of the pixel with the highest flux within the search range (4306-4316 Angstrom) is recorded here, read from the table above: 4315.57 Angstrom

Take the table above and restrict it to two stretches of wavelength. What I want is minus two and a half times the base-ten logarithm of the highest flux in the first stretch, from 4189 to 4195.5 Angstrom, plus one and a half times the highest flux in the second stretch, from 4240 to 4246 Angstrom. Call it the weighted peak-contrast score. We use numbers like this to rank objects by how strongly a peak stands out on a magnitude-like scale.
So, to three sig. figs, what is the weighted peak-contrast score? 30.5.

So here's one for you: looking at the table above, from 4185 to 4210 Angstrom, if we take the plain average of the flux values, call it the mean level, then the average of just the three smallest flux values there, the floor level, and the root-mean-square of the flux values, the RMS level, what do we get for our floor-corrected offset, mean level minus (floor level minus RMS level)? 23.7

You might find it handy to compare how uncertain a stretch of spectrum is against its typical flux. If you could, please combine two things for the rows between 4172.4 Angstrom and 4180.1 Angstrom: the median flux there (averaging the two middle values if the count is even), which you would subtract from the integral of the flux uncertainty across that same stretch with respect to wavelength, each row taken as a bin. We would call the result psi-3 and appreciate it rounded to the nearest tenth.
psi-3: -8.2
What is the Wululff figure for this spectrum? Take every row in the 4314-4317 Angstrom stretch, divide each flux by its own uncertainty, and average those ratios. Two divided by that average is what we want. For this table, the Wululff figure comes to 0.125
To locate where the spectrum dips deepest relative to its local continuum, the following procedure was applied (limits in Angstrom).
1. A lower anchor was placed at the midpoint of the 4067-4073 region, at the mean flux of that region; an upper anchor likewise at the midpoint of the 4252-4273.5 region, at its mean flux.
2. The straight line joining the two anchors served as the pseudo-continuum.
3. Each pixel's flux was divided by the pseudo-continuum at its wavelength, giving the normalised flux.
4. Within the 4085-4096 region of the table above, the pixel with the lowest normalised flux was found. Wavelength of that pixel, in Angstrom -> 4095.79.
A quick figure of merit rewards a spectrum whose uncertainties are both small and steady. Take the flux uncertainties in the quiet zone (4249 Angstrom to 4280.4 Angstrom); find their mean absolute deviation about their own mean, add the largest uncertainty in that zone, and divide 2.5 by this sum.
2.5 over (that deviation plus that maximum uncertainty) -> 1.79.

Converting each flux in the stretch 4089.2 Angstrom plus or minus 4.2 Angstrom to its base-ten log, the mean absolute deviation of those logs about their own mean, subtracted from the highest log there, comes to 1.31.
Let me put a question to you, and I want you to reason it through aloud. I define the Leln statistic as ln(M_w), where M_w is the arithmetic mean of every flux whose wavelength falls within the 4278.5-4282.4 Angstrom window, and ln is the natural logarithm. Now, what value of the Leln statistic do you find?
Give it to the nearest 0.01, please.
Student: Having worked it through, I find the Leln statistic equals 3.06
